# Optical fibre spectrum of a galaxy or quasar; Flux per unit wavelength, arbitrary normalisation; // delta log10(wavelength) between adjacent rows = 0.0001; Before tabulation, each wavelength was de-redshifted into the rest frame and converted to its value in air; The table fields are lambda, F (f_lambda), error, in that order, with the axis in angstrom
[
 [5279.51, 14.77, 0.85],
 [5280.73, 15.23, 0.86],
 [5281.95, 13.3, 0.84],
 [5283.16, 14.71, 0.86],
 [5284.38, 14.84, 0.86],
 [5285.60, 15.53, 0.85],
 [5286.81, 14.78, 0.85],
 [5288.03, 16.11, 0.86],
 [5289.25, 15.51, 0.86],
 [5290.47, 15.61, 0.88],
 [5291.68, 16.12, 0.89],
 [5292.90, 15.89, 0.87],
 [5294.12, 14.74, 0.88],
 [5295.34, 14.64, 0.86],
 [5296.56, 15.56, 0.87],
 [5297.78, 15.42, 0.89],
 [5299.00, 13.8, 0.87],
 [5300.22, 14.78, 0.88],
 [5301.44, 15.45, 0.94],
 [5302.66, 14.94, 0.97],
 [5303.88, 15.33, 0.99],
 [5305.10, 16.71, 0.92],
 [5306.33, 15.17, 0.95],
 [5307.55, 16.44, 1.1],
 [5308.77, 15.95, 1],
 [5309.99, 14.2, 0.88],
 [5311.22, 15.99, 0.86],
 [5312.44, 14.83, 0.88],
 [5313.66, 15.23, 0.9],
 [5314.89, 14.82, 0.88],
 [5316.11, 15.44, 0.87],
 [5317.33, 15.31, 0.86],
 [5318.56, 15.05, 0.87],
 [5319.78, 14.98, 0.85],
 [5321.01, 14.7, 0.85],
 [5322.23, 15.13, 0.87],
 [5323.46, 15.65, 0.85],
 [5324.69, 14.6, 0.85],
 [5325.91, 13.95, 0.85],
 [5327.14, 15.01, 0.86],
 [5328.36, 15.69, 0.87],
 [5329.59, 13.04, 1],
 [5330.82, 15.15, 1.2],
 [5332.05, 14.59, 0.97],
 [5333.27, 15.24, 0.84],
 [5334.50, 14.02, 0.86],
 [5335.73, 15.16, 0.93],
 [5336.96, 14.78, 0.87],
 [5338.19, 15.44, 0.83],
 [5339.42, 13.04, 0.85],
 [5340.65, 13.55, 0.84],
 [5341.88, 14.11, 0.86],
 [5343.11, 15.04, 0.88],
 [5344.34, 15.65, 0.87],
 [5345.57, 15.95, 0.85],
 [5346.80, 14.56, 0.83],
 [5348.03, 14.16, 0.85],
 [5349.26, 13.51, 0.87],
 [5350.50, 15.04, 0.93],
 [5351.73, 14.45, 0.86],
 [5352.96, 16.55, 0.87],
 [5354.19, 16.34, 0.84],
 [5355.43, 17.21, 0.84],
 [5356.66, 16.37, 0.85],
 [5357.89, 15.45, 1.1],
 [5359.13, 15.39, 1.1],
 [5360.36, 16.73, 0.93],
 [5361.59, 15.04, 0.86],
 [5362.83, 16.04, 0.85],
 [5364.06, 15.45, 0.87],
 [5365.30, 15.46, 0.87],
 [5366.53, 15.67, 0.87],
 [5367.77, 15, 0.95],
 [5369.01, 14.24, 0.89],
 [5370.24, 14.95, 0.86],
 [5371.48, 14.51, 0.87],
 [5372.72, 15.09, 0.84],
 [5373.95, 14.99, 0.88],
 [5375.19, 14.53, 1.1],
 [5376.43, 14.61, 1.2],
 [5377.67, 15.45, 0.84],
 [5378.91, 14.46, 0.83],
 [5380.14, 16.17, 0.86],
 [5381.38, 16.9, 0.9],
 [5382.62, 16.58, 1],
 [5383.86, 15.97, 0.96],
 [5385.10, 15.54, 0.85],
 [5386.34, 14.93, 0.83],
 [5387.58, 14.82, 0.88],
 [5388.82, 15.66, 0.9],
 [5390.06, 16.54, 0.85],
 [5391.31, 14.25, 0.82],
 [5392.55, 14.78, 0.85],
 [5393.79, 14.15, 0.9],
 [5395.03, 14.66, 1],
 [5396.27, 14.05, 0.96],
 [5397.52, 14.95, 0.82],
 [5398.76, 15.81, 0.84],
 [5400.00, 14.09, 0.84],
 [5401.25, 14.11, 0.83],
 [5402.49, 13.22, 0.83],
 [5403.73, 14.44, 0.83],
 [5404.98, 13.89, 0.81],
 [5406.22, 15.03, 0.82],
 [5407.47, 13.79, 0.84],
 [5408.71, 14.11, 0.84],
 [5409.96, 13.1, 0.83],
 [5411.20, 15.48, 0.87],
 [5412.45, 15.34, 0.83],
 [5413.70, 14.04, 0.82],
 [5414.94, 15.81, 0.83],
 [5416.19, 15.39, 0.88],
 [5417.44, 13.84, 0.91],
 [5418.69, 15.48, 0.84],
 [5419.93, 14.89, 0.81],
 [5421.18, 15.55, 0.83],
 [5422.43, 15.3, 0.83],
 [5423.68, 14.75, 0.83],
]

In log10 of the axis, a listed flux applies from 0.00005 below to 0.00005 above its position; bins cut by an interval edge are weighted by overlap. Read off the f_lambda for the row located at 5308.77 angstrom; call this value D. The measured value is 15.95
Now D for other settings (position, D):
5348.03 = 14.16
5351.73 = 14.45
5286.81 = 14.78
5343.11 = 15.04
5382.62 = 16.58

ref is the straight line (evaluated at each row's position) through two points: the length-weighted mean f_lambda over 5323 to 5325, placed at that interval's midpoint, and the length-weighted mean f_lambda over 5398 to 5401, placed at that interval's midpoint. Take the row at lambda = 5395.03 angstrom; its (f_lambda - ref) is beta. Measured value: -0.2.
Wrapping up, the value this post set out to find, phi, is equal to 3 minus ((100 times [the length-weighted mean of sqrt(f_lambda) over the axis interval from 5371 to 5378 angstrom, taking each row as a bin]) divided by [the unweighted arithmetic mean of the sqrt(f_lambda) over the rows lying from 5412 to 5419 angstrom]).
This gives -97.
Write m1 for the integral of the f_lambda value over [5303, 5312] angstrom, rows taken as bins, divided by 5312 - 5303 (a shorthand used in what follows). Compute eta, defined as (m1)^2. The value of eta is 245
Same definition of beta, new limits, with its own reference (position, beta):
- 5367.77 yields 0.0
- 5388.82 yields 0.8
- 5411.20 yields 0.7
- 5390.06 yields 1.7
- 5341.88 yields -1.0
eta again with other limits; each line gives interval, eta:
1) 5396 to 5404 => 207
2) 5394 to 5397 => 205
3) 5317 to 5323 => 226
